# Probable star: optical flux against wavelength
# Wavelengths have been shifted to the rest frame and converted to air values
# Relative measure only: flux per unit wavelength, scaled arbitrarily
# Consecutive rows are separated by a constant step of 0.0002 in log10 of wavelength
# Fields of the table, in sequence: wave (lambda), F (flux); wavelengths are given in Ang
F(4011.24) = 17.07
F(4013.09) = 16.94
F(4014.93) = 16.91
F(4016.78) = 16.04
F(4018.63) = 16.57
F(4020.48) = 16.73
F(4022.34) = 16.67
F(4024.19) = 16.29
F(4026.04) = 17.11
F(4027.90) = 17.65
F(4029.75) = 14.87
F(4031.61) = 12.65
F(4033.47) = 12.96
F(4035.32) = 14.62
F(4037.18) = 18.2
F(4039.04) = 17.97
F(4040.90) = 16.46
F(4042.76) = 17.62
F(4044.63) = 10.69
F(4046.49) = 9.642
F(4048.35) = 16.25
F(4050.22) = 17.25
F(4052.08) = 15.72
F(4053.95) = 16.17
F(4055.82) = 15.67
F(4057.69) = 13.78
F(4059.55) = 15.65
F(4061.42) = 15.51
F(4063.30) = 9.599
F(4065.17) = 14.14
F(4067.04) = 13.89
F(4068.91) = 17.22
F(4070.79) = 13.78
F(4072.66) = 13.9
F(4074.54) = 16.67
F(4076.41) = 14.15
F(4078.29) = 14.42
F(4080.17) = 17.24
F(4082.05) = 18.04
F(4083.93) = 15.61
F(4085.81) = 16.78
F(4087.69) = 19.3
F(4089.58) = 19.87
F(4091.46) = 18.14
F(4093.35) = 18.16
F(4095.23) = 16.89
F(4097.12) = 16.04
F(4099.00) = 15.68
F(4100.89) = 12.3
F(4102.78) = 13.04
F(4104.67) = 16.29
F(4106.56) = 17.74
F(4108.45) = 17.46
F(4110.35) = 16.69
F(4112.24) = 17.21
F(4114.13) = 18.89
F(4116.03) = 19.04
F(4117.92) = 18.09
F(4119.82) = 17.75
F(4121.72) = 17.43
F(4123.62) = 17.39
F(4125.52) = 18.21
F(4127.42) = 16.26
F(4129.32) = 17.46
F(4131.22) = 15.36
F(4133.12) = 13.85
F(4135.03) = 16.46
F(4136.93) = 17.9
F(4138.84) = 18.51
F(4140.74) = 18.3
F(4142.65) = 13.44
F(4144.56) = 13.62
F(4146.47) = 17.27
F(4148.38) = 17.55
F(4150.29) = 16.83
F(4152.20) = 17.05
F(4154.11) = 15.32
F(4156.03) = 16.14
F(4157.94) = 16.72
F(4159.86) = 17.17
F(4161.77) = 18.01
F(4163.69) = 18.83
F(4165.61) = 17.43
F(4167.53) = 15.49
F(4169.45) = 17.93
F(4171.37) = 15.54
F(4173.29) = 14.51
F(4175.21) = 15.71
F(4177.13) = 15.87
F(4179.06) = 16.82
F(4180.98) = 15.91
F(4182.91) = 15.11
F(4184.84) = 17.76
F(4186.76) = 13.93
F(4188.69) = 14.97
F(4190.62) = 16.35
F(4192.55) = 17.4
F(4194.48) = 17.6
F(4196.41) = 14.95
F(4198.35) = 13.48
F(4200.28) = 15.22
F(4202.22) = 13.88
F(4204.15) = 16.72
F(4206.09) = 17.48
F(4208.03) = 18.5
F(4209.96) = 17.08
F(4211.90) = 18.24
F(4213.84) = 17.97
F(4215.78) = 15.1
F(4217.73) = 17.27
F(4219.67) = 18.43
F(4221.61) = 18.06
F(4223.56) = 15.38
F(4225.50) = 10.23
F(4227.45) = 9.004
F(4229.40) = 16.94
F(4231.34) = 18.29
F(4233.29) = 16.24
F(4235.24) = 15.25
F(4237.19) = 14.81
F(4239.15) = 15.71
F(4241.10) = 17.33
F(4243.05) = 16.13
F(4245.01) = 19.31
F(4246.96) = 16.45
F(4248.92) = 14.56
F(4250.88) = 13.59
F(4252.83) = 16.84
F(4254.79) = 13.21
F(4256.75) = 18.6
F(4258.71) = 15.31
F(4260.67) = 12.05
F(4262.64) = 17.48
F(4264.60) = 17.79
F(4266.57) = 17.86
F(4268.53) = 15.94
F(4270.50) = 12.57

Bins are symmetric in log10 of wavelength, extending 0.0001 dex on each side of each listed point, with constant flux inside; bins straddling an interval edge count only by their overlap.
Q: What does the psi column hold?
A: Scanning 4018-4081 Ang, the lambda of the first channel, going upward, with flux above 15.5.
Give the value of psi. 4018.63 Ang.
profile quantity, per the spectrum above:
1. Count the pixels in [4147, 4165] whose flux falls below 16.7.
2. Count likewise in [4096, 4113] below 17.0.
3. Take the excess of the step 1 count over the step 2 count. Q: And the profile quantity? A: -4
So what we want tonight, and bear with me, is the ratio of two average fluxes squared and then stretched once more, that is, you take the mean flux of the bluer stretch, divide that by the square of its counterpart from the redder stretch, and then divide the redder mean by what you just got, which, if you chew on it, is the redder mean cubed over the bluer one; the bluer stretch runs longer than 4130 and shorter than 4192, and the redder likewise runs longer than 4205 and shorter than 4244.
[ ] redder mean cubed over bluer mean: 259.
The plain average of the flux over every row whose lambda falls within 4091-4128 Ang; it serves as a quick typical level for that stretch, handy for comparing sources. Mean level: 16.9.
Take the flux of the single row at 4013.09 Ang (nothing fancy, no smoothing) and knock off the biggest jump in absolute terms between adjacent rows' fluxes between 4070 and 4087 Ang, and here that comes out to 14.1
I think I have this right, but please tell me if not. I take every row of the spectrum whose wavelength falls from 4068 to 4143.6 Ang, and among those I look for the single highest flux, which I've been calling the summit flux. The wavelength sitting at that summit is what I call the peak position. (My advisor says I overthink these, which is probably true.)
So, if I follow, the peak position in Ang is 4089.58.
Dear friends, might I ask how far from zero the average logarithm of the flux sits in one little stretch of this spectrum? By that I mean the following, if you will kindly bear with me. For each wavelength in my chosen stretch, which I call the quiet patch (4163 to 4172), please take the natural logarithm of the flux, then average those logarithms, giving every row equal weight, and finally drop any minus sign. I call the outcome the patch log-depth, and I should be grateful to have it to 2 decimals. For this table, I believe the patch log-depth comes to 2.83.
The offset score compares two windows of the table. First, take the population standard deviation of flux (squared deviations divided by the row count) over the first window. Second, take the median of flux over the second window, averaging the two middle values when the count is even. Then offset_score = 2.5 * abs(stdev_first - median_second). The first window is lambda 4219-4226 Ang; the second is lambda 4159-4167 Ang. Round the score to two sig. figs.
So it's 36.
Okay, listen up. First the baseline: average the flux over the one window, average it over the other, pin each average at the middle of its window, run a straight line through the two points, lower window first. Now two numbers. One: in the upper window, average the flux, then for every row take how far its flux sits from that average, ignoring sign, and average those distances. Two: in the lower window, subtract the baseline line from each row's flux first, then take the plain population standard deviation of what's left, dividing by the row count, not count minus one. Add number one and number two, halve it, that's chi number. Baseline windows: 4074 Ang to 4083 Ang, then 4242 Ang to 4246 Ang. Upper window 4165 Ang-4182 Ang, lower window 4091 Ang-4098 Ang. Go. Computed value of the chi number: 0.88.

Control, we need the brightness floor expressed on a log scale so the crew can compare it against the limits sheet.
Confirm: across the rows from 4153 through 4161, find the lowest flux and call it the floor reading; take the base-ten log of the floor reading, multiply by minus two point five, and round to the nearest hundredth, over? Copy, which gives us -2.96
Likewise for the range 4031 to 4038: -2.76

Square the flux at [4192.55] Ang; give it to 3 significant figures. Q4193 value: 303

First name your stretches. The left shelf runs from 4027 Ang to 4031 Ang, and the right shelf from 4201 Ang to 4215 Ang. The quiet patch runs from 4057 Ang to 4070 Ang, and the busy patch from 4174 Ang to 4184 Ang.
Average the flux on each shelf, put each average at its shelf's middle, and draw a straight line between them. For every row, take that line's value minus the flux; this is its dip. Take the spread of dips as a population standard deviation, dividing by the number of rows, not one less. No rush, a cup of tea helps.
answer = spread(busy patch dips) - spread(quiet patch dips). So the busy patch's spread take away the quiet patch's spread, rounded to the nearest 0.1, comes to -1.7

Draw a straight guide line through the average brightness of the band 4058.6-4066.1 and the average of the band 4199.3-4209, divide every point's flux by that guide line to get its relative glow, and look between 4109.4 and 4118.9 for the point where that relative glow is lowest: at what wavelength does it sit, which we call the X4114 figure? 4110.35 Ang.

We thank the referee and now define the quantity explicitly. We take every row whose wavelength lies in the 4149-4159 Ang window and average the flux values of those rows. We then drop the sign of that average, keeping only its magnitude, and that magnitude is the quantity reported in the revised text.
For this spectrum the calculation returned 16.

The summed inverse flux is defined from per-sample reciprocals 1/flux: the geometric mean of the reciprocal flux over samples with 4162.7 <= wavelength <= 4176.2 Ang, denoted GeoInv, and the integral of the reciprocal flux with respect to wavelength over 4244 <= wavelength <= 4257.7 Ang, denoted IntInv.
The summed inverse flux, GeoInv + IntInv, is 0.93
